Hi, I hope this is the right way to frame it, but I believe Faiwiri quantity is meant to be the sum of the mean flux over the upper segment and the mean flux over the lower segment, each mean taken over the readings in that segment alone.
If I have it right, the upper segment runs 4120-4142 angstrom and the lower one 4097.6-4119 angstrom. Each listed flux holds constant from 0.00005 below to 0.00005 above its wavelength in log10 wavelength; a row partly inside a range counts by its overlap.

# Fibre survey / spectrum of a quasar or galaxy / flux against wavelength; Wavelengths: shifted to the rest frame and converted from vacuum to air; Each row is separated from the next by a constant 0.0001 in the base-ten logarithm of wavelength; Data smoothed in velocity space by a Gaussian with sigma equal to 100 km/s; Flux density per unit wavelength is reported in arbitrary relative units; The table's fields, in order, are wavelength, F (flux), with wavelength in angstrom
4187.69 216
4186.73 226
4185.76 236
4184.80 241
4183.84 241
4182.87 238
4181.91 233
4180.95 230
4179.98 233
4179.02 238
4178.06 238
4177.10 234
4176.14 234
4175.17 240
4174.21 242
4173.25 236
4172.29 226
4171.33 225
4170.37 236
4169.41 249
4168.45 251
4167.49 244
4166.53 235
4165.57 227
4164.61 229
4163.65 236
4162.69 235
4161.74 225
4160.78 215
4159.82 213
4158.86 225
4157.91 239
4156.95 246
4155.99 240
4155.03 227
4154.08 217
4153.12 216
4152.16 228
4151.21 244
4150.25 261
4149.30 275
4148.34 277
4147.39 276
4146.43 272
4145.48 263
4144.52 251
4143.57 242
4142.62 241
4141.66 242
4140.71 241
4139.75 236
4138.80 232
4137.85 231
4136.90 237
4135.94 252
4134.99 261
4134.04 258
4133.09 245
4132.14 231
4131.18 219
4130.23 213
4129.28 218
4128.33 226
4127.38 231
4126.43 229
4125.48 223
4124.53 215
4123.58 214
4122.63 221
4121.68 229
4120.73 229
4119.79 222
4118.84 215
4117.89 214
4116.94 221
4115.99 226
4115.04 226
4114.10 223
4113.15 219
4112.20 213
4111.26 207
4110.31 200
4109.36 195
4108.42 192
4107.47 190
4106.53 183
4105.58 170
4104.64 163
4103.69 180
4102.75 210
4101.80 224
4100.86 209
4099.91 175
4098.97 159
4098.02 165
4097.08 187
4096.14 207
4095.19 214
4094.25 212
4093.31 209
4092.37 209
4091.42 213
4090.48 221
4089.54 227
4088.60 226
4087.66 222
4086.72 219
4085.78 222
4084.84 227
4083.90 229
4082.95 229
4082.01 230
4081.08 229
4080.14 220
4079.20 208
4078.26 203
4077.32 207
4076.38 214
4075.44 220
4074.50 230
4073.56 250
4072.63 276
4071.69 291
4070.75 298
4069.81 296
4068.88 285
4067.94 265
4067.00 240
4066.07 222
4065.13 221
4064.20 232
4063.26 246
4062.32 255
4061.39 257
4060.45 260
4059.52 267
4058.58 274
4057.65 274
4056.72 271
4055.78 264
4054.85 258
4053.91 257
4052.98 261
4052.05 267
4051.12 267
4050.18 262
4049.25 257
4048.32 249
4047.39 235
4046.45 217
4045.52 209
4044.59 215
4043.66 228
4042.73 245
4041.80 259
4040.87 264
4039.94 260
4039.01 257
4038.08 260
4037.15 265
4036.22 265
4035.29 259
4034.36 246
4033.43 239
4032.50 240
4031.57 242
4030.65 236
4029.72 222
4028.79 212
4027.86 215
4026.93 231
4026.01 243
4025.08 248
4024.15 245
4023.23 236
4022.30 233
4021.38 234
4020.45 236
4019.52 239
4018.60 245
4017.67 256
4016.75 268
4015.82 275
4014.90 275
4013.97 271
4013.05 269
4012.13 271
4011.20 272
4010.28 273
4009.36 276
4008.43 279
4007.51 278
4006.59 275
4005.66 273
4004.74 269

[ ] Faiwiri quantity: 431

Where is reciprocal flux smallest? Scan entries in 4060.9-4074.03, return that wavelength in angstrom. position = 4070.75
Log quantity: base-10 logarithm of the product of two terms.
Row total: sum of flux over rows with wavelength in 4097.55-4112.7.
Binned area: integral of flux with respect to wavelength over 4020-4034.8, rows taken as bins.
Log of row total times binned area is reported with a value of 7.02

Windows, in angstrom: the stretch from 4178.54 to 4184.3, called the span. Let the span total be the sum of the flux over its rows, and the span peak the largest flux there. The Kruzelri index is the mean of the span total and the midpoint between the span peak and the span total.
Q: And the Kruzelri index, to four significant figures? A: 1120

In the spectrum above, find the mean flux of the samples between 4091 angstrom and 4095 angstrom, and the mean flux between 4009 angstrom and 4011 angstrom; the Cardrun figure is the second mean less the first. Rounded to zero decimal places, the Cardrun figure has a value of 64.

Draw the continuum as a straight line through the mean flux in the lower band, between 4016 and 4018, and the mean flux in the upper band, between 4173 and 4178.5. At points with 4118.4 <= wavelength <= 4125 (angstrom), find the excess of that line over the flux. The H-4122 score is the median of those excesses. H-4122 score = 25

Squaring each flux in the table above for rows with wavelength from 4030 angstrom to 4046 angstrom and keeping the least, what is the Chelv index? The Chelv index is 43681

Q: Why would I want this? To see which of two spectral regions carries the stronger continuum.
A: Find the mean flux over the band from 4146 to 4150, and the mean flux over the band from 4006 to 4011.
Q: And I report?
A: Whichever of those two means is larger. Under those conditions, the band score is 276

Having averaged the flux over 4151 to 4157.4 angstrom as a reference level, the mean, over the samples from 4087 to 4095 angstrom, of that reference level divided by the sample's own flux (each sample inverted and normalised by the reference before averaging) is 1.06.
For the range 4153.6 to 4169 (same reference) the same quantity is 1.00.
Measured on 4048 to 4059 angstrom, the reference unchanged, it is 0.88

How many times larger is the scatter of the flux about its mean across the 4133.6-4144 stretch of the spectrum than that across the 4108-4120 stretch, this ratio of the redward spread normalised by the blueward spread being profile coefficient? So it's 0.86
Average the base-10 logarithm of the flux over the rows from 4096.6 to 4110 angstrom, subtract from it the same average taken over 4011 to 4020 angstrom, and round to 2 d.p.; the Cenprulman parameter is -0.15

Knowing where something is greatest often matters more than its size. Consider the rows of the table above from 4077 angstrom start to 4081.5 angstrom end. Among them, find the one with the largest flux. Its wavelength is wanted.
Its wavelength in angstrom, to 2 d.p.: 4081.08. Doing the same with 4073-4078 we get 4073.56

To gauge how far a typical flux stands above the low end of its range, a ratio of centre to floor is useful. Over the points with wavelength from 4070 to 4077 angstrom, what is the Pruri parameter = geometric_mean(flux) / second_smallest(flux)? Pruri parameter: 1.15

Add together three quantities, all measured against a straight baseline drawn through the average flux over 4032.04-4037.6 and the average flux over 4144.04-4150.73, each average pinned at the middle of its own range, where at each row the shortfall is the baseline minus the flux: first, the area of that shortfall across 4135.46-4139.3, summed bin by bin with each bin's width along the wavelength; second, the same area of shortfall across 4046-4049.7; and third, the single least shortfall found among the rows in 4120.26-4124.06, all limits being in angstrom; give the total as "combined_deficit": 198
